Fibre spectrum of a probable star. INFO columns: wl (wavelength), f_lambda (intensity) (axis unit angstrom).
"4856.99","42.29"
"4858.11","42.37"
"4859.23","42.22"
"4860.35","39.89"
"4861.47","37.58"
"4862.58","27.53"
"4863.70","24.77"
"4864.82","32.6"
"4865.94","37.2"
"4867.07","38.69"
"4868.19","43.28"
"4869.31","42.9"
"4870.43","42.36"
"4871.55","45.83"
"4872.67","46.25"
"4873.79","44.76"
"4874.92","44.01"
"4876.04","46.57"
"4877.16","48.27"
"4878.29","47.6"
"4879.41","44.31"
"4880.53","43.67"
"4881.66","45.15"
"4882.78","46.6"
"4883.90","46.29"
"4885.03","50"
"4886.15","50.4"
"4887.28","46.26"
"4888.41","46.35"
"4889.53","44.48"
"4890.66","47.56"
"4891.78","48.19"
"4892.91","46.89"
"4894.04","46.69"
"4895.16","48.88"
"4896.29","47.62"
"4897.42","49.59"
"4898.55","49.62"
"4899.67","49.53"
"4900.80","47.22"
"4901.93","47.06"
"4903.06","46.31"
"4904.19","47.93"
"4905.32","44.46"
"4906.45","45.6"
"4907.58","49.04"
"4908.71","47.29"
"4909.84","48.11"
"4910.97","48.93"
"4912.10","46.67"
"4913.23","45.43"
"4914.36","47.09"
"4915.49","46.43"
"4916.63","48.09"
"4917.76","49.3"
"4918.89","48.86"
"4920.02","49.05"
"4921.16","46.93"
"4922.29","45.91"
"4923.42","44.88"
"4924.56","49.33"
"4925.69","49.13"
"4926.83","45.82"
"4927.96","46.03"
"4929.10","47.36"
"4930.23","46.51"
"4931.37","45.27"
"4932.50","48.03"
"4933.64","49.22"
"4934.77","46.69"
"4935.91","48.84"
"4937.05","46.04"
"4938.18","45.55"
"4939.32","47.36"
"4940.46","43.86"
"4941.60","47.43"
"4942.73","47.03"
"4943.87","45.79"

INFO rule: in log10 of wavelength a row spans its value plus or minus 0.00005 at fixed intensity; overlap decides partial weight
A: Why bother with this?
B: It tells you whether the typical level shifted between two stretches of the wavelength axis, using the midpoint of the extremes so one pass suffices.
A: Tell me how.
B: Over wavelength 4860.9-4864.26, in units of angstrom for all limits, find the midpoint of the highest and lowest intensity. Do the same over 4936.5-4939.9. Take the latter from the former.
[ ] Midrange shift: -15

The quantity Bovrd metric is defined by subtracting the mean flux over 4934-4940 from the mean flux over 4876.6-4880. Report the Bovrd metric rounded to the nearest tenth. -0.2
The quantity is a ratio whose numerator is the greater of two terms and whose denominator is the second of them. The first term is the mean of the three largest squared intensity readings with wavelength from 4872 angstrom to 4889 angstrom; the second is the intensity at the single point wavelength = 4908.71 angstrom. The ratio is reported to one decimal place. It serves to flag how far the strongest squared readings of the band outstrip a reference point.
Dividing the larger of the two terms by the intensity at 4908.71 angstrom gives 52.0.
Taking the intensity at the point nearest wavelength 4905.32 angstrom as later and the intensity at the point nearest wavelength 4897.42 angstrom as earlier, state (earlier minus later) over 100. 0.051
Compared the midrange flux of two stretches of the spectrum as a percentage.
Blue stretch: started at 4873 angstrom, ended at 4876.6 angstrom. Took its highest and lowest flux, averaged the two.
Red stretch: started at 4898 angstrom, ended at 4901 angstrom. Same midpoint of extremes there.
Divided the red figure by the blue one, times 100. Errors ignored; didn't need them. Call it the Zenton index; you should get 107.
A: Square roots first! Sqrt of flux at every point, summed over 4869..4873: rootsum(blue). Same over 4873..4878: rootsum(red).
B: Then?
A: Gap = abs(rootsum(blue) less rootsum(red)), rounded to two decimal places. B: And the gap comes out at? 0.47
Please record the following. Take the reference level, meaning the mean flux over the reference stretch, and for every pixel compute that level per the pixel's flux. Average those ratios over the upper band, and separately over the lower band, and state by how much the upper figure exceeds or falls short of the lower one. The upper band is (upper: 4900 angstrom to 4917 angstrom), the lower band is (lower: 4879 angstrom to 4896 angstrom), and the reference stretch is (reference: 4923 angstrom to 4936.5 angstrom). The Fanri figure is -0.007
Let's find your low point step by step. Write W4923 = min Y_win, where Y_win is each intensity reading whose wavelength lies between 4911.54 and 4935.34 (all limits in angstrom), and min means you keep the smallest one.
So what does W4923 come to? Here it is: 44.88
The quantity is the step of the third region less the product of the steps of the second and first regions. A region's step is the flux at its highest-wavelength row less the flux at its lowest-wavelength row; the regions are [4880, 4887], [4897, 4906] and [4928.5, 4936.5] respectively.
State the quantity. 36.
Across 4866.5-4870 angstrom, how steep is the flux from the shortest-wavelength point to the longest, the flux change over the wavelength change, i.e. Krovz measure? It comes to 1.9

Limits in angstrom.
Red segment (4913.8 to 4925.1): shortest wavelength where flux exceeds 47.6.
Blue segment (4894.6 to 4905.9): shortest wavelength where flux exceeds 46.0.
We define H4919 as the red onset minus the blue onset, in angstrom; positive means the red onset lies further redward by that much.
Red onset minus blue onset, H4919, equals 21.5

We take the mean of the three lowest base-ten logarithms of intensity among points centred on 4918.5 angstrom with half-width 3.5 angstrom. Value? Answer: 1.67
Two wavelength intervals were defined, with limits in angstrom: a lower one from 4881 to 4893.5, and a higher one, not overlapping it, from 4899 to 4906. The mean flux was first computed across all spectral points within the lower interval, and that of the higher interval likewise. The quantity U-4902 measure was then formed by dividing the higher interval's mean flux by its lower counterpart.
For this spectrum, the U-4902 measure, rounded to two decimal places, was 1.00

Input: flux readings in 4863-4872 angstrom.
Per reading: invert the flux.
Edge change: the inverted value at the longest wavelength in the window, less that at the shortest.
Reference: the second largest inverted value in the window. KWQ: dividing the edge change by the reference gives -0.60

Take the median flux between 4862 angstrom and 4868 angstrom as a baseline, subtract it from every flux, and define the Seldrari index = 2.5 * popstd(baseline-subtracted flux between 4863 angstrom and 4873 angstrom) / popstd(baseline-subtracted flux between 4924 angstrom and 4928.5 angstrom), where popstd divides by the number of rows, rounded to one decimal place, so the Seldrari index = 9.9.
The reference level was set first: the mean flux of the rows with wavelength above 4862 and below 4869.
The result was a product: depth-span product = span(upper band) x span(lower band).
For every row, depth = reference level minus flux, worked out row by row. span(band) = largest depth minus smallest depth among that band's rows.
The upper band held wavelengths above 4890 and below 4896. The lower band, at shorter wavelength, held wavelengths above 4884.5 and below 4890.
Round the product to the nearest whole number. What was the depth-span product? 13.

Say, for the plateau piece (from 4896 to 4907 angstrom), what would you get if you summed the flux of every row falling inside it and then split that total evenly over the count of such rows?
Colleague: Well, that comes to 47.5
